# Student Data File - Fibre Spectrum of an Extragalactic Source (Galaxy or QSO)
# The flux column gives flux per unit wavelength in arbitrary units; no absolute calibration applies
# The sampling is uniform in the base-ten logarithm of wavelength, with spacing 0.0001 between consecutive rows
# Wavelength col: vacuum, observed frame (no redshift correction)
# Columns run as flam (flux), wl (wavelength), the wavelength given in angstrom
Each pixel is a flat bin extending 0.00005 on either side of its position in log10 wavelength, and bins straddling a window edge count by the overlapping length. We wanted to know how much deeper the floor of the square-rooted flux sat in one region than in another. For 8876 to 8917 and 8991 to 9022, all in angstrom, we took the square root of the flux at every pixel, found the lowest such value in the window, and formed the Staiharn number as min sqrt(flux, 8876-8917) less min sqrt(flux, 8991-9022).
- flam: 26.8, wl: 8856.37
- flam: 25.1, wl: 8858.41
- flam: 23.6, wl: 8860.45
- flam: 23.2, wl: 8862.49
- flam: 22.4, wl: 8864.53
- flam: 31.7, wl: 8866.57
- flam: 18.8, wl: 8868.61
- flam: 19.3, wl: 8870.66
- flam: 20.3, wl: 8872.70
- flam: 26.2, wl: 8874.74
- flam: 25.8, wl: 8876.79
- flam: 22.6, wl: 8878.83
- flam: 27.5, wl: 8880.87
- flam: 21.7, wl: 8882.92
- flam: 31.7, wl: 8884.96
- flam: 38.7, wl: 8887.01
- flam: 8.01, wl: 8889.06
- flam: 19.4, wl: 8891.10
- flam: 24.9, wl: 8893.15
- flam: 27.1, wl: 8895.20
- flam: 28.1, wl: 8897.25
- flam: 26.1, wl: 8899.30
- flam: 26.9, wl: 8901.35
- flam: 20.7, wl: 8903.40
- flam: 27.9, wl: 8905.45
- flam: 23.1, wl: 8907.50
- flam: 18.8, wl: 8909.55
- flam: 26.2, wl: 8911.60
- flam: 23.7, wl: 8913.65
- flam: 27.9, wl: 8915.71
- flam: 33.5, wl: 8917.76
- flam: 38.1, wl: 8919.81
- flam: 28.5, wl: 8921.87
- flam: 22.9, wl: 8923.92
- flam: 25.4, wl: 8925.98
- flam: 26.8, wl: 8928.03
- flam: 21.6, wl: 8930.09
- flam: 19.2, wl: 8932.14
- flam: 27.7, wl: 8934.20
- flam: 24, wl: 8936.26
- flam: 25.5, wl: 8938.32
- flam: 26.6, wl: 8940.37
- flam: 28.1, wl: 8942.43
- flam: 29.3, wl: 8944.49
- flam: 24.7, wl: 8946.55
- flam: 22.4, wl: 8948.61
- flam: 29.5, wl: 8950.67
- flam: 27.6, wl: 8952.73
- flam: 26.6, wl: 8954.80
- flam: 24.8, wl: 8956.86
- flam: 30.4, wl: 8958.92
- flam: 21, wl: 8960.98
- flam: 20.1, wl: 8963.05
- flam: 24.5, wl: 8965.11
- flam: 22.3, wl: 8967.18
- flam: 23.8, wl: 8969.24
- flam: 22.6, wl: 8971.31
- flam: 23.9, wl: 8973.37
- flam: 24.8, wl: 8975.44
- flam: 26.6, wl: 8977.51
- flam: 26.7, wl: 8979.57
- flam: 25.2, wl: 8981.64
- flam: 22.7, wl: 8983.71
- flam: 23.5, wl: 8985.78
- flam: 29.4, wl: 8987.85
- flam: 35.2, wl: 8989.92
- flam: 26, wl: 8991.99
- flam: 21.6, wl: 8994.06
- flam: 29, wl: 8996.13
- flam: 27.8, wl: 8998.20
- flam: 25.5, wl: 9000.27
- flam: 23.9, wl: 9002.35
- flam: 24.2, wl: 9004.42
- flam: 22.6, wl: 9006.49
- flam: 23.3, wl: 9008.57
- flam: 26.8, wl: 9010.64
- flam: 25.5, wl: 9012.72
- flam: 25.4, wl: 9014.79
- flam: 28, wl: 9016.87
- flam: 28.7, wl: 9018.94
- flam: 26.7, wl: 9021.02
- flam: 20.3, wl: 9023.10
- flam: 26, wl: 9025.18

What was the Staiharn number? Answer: -1.8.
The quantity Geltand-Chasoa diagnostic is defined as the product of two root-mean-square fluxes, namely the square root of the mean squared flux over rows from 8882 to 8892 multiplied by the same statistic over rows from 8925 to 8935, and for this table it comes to 636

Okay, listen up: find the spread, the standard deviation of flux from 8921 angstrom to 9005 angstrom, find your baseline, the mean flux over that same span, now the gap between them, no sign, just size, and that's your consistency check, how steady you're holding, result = 22.3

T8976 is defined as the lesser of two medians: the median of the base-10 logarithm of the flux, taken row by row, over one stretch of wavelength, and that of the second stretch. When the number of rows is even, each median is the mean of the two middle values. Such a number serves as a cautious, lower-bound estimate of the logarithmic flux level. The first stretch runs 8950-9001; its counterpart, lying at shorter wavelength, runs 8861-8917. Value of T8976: 1.40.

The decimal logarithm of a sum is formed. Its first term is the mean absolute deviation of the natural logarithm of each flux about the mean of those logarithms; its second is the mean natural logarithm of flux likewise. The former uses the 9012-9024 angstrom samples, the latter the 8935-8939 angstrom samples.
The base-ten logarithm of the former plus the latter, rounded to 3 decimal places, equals 0.517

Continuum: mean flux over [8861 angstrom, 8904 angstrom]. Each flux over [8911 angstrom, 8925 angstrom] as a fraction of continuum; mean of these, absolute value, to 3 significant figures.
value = 1.18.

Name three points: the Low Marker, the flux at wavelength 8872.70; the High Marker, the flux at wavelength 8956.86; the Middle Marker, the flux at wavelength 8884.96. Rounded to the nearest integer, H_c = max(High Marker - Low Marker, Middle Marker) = 32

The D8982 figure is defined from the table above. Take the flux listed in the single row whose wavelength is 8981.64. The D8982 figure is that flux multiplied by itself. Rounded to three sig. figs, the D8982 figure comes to 635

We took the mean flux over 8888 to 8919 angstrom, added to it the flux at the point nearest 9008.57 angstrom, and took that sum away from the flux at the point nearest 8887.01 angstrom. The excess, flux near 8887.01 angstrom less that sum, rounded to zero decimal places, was -9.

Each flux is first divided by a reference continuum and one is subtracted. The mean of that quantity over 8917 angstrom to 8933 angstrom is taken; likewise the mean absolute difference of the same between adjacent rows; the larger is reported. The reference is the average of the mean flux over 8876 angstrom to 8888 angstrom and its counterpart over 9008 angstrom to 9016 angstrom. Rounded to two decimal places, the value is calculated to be 0.17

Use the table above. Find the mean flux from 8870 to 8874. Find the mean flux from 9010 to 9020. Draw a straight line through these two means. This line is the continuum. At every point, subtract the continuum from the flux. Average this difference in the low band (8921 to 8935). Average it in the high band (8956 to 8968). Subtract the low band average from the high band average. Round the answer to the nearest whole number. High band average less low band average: -2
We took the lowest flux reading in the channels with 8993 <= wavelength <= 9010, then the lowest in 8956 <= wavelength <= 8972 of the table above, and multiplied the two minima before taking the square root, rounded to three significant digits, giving 20.8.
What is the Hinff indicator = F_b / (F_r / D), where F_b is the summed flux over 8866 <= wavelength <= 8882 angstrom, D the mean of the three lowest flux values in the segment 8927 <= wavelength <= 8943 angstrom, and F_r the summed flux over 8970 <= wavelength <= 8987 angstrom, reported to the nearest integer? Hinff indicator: 21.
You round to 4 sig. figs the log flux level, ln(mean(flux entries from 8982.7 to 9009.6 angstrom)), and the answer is 3.248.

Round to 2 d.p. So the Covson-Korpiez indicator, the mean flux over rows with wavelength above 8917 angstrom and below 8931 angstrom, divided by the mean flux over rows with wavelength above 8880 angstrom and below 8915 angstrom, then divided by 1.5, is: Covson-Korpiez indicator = 0.76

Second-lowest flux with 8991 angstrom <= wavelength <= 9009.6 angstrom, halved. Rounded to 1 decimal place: 11.3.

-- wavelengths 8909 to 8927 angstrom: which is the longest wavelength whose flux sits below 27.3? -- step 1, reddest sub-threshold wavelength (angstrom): 8925.98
